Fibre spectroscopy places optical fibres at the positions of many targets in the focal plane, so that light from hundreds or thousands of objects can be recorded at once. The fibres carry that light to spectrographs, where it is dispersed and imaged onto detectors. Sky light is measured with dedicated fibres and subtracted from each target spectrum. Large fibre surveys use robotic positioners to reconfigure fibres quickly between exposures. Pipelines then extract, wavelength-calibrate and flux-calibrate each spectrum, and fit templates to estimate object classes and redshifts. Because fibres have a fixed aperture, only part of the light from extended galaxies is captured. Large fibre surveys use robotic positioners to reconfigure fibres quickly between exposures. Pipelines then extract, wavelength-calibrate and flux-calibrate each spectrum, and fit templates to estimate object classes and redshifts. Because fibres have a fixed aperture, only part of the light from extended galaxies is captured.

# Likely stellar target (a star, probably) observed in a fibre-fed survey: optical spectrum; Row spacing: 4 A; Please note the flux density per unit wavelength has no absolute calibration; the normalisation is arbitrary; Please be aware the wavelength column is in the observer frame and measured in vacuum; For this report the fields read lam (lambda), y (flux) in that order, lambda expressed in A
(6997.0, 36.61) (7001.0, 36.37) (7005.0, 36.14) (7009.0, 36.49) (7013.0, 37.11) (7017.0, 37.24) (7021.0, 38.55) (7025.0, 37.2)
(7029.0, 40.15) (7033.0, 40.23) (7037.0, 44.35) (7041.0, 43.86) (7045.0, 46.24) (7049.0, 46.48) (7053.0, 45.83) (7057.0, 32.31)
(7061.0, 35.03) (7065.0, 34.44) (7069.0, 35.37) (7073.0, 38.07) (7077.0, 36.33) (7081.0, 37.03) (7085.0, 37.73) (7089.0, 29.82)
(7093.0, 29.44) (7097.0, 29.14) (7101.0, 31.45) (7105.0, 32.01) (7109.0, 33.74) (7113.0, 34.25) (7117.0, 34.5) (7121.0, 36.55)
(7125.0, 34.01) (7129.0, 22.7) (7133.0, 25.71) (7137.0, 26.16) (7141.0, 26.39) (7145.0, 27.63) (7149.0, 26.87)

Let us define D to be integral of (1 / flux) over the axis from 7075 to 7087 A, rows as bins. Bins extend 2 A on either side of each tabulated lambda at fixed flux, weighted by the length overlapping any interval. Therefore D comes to 0.324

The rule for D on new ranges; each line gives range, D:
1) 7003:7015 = 0.328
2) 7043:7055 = 0.260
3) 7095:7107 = 0.389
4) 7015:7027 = 0.319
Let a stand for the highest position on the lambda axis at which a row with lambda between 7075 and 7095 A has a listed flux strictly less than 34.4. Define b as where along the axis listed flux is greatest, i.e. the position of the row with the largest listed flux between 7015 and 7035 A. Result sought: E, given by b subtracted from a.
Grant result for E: 60 A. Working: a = 7093.0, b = 7033.0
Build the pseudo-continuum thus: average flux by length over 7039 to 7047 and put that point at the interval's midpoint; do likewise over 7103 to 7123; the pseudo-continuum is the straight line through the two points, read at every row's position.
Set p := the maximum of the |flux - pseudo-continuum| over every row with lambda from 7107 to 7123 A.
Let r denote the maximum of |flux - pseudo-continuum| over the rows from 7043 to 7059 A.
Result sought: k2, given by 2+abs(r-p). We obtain 9.0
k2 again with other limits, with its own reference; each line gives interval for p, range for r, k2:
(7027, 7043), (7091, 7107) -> 2.8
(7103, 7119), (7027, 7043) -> 5.6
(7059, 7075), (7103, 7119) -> 5.8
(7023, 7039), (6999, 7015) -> 6.5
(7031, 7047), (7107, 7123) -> 4.8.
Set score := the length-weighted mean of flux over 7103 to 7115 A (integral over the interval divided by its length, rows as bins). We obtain 33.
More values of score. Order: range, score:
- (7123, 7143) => 27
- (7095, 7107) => 31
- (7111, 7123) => 35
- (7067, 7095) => 35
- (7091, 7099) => 29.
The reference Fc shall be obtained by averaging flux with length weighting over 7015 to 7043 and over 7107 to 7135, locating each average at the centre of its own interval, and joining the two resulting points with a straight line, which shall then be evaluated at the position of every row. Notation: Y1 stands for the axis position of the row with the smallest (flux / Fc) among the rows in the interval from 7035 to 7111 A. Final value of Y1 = 7057.0 A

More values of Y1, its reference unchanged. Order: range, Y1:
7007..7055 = 7009.0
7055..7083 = 7057.0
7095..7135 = 7129.0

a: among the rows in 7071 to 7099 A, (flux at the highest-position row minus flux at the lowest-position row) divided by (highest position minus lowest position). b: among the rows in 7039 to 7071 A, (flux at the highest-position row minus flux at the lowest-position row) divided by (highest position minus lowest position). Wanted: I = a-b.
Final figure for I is -0.07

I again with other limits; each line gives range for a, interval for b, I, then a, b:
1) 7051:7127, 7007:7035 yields -0.32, -0.16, 0.16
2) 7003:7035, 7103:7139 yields 0.33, 0.15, -0.18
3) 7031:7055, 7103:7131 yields 0.67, 0.28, -0.39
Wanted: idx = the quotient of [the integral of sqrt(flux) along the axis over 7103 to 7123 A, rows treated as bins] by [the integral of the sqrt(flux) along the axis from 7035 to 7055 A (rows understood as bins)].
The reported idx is 0.9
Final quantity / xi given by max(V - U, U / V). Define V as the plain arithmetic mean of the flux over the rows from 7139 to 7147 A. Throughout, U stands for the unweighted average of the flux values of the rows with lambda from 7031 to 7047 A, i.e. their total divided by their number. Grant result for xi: 1.6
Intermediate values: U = 43.7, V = 27.0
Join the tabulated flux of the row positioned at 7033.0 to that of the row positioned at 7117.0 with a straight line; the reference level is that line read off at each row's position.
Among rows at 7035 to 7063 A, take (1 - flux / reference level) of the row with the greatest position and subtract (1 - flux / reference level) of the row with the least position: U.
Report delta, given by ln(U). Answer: -1.6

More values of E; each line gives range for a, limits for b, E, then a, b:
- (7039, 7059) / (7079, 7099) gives -28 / 7057.0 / 7085.0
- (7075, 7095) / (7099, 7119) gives -24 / 7093.0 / 7117.0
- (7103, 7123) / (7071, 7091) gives 40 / 7113.0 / 7073.0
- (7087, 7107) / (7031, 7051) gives 56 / 7105.0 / 7049.0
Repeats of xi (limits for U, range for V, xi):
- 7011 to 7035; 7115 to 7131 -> 1.2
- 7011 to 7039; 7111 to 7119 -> 1.1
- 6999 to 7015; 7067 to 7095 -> 1.0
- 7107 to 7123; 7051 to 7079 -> 2.0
